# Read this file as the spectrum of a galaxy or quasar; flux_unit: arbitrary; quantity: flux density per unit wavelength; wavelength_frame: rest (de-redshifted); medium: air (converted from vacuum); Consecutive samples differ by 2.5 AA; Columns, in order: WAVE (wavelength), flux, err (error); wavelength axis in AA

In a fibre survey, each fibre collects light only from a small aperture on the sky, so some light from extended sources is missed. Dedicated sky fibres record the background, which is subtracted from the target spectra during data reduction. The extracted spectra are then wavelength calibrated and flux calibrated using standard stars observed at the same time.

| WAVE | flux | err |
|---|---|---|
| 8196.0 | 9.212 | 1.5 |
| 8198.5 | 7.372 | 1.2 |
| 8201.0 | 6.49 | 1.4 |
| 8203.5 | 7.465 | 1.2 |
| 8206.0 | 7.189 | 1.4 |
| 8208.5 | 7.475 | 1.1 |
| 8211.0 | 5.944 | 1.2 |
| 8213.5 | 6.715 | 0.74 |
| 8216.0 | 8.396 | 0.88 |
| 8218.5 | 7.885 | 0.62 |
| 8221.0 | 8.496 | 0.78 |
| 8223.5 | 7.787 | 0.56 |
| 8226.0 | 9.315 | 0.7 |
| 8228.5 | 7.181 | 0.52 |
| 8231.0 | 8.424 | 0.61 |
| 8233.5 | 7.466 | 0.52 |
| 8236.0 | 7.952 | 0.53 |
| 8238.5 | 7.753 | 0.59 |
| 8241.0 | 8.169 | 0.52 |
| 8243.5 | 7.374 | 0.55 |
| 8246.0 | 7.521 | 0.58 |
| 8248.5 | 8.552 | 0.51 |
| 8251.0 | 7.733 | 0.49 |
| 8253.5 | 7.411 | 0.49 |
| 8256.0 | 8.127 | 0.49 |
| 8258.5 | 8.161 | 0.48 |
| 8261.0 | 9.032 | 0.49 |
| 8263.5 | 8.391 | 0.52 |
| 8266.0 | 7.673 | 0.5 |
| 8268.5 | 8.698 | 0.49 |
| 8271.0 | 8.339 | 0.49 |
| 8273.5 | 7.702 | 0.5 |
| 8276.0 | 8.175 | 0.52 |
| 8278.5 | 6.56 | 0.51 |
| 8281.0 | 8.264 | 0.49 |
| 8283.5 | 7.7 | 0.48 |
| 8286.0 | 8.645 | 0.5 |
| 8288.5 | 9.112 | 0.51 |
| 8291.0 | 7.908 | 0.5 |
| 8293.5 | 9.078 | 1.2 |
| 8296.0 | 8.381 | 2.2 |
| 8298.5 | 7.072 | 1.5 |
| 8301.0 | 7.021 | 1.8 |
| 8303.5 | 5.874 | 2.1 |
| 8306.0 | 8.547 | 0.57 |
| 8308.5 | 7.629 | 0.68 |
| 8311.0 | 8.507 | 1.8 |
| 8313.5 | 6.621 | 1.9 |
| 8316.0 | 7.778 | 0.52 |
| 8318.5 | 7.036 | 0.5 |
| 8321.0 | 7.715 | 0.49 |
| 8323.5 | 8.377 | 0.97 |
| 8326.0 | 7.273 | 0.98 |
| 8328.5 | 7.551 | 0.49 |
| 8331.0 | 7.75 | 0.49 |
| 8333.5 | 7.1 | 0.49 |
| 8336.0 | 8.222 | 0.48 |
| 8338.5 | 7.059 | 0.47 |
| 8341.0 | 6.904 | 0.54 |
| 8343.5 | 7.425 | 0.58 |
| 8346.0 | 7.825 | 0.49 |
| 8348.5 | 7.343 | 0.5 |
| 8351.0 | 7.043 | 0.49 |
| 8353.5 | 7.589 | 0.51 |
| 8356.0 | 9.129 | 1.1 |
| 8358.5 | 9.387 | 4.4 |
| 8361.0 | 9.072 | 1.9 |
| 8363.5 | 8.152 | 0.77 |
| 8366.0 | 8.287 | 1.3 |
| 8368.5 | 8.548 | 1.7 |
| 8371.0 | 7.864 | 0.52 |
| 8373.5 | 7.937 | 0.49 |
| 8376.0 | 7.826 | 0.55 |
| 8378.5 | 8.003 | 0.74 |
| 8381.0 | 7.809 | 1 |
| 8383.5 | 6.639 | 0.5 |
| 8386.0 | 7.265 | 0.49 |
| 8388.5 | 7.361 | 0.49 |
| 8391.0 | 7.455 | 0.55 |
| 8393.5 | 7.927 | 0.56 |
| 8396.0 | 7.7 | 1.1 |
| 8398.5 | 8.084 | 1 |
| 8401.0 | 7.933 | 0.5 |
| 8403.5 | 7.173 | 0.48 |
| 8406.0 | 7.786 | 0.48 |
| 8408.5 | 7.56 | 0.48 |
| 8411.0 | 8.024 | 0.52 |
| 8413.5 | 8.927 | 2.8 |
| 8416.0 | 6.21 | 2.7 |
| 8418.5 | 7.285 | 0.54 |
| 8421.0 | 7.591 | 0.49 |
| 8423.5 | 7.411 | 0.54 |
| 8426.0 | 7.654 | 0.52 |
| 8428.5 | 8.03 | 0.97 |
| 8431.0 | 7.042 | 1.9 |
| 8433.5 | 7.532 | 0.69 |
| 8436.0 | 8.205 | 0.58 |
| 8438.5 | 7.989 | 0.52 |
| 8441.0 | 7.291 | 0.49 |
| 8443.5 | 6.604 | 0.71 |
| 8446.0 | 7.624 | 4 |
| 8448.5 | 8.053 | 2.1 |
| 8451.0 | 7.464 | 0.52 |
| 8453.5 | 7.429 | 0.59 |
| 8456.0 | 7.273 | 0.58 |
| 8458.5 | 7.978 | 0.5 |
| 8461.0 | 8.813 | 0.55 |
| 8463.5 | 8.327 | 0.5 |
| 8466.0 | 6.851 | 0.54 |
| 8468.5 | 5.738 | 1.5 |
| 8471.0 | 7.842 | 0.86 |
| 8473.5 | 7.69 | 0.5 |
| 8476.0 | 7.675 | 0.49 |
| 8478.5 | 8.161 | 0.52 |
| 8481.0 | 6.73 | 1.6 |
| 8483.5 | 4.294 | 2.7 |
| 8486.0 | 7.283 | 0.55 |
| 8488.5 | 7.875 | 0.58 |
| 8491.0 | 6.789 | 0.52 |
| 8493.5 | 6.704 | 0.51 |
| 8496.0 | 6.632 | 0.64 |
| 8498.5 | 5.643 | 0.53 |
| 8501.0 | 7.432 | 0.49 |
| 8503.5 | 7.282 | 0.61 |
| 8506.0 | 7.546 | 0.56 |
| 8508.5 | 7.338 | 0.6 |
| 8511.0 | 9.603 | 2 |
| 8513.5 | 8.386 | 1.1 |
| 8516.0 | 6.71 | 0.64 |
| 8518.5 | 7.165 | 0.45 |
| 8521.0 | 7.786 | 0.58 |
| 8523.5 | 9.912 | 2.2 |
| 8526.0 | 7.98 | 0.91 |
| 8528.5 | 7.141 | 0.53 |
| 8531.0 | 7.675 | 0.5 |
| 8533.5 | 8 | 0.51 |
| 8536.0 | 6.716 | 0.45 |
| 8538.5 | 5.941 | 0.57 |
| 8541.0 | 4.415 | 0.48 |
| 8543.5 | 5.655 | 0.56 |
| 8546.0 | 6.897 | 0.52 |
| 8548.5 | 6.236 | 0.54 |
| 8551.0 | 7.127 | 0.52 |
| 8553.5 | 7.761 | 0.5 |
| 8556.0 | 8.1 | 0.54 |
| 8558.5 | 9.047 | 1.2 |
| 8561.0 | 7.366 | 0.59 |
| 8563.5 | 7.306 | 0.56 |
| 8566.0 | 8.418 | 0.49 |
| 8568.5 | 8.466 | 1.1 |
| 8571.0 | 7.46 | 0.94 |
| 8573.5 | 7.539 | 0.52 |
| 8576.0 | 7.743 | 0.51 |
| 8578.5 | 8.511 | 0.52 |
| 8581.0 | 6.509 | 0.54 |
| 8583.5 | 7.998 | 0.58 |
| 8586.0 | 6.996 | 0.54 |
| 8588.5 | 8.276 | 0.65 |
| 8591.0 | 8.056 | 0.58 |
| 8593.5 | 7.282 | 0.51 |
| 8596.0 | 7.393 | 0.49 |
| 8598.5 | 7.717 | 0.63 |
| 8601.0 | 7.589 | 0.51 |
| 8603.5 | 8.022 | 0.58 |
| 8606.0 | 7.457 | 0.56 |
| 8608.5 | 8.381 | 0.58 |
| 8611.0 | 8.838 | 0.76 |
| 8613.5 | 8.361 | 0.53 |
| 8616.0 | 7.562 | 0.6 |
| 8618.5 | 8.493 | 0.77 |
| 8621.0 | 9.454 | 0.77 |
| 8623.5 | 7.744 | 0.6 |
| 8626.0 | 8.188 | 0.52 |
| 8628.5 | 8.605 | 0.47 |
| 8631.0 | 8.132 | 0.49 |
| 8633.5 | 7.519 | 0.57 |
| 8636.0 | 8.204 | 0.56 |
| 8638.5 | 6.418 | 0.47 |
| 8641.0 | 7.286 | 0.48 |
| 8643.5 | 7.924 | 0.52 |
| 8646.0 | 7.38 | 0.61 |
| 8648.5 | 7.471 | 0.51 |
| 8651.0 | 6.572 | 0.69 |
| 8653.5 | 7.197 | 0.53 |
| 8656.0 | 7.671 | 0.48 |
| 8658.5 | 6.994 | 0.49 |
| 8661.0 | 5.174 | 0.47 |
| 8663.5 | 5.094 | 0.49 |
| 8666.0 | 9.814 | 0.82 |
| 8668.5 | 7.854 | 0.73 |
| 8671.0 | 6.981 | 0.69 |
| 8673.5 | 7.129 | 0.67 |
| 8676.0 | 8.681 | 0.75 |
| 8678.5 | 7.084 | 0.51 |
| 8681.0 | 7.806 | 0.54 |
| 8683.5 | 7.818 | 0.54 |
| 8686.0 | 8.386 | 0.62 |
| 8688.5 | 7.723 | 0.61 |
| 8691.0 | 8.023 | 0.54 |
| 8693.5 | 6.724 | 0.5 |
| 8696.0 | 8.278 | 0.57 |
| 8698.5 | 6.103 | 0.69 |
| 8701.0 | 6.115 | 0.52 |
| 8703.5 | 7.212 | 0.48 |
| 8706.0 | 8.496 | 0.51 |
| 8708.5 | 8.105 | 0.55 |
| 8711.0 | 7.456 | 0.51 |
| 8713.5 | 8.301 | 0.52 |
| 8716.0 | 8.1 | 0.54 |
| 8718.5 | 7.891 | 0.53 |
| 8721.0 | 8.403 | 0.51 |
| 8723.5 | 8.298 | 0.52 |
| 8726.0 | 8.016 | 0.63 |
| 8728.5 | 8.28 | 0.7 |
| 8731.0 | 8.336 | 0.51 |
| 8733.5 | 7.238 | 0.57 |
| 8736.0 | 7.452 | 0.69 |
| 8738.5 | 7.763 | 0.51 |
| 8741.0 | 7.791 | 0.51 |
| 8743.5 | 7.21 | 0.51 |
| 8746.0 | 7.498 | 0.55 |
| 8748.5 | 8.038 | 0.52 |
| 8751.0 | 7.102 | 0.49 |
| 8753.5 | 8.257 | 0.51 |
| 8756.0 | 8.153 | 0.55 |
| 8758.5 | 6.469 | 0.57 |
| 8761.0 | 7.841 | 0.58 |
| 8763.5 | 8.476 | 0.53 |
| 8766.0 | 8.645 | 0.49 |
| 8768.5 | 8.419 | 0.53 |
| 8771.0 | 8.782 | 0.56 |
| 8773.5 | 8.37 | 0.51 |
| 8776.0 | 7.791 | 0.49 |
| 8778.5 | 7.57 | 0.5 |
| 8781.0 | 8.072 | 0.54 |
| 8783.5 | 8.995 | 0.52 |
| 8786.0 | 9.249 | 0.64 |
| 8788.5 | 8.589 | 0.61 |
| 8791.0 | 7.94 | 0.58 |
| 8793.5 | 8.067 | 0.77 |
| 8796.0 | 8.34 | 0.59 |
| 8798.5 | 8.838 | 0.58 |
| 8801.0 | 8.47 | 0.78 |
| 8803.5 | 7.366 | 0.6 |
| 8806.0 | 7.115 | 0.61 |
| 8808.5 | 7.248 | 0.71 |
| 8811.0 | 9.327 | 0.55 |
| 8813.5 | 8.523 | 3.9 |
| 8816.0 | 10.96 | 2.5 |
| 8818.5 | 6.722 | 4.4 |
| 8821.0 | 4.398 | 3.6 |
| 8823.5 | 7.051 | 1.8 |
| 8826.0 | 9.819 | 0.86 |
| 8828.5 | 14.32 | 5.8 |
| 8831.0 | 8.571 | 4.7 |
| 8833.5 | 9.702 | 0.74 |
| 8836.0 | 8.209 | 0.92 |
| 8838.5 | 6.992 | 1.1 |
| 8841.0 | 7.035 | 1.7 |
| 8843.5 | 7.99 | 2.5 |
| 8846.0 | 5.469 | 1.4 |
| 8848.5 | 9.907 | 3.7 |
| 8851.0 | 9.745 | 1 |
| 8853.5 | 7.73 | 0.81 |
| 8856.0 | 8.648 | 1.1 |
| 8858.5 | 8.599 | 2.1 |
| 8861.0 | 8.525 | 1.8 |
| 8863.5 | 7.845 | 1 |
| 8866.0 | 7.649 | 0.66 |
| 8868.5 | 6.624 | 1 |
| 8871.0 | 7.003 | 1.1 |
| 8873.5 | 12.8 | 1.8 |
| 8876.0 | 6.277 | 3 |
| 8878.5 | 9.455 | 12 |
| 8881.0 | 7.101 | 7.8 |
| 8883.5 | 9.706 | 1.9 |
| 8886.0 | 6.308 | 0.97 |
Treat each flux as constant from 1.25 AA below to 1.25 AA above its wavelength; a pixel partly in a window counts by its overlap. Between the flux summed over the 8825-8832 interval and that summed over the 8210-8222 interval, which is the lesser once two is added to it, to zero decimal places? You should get 35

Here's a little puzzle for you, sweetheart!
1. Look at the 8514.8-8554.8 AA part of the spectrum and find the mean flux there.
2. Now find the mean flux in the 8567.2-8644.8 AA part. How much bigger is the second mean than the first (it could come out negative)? 0.8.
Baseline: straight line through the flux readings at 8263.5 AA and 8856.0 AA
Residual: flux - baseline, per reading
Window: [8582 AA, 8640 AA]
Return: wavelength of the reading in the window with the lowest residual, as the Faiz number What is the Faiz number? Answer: 8638.5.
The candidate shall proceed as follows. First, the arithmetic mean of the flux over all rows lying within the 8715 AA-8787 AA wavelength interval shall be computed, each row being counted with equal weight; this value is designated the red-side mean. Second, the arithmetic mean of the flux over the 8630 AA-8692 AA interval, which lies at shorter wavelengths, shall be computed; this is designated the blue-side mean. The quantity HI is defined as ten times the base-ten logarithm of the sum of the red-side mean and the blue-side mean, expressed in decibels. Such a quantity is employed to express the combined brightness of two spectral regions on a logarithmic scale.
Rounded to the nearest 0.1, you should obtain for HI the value 11.9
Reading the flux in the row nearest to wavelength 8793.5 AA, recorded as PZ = 8.067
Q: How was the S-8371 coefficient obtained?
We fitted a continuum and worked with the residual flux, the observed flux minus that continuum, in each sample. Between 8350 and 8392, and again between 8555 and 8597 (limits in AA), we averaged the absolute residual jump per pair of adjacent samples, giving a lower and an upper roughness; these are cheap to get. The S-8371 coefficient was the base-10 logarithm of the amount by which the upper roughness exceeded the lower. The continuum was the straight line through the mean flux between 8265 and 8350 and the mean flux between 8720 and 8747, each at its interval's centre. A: -0.46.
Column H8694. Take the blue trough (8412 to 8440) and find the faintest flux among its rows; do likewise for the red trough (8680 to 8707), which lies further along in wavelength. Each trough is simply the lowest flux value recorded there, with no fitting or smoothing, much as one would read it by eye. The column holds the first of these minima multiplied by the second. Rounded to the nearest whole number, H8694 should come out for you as 38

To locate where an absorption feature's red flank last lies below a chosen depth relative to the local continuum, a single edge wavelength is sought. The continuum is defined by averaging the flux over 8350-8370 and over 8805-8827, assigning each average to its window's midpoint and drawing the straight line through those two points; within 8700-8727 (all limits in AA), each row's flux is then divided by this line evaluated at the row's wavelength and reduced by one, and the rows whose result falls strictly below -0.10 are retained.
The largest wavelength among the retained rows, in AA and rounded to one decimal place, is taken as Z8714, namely 8703.5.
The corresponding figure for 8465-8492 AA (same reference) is 8491.0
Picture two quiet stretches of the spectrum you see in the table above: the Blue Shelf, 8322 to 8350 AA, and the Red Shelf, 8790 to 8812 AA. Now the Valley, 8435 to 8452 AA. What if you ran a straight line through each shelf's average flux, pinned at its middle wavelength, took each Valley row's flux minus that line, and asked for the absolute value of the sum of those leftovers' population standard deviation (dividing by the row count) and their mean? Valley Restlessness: 0.46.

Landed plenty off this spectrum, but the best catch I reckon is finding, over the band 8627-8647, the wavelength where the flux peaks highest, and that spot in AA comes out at 8628.5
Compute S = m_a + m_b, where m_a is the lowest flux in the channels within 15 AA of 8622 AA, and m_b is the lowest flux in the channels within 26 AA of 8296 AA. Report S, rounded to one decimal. 13.4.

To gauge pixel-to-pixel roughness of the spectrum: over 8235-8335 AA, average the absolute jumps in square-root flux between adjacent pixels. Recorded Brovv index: 0.15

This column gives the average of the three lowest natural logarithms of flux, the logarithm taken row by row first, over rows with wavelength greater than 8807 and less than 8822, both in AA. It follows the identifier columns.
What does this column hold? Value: 1.79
